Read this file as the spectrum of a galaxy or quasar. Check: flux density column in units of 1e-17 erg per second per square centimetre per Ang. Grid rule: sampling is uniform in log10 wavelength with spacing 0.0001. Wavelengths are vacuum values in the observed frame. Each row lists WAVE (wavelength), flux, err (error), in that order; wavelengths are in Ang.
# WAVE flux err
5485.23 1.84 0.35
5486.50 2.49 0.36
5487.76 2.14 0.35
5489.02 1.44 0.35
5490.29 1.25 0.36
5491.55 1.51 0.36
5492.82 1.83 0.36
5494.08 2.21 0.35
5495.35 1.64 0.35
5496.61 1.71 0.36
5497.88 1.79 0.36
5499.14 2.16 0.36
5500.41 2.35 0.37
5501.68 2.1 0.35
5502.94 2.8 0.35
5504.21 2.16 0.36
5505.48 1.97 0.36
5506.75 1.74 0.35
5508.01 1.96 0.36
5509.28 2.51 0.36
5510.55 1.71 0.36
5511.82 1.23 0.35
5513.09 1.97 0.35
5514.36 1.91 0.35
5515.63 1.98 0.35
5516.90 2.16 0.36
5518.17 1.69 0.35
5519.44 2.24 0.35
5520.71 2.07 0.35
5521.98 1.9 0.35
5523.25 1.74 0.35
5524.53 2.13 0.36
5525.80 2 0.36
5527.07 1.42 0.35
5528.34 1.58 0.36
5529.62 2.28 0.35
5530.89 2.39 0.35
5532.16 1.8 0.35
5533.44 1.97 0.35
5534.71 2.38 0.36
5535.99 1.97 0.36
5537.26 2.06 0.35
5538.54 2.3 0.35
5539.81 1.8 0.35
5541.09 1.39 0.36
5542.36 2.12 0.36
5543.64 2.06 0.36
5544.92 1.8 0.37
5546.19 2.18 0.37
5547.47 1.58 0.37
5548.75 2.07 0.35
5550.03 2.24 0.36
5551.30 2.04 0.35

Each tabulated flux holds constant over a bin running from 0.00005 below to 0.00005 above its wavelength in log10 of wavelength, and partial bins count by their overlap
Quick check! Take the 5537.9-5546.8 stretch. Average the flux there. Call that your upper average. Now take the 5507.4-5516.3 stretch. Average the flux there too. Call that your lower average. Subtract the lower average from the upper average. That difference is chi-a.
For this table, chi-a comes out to 0.1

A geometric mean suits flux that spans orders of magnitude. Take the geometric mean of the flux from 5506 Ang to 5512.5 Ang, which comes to 1.78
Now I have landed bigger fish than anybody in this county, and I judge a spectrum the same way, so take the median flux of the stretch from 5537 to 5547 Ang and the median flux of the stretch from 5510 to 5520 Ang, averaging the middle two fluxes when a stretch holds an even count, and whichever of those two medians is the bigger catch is 2.06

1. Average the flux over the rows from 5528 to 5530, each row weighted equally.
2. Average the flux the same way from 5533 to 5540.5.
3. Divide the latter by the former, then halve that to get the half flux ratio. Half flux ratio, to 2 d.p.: 0.54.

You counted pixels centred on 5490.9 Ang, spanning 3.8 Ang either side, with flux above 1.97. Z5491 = 2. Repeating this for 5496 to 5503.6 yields 4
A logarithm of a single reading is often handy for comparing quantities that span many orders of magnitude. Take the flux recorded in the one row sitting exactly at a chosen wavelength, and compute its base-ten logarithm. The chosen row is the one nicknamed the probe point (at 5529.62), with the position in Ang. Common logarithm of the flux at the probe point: 0.36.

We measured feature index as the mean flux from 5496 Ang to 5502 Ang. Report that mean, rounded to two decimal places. 2.02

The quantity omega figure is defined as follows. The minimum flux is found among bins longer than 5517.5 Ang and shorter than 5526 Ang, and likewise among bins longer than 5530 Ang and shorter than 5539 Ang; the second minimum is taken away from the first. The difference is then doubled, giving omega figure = -0.2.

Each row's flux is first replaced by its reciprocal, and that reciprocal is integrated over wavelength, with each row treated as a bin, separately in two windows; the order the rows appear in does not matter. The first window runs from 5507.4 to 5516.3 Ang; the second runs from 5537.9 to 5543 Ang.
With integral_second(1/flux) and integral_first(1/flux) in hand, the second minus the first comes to -2.1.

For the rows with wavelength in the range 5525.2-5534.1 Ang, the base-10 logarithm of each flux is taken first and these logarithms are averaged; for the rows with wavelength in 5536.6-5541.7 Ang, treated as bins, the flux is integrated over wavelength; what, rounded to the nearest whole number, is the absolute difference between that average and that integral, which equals 9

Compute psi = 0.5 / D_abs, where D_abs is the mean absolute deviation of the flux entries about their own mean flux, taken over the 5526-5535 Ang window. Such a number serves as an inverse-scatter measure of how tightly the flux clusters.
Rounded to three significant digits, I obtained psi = 1.55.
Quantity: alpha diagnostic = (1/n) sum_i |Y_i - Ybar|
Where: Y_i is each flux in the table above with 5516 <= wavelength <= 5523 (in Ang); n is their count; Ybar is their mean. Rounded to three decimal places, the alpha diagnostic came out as 0.174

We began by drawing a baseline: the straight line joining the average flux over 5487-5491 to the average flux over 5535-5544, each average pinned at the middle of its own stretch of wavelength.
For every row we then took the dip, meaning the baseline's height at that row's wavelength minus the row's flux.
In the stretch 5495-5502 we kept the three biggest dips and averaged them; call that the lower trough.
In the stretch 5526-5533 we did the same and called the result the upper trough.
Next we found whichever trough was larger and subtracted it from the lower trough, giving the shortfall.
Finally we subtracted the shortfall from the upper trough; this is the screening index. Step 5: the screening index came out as 0.6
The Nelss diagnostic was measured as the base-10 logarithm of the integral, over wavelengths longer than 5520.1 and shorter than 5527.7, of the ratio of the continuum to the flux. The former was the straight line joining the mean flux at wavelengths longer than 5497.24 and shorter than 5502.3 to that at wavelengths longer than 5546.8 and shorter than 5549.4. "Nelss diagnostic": 0.91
